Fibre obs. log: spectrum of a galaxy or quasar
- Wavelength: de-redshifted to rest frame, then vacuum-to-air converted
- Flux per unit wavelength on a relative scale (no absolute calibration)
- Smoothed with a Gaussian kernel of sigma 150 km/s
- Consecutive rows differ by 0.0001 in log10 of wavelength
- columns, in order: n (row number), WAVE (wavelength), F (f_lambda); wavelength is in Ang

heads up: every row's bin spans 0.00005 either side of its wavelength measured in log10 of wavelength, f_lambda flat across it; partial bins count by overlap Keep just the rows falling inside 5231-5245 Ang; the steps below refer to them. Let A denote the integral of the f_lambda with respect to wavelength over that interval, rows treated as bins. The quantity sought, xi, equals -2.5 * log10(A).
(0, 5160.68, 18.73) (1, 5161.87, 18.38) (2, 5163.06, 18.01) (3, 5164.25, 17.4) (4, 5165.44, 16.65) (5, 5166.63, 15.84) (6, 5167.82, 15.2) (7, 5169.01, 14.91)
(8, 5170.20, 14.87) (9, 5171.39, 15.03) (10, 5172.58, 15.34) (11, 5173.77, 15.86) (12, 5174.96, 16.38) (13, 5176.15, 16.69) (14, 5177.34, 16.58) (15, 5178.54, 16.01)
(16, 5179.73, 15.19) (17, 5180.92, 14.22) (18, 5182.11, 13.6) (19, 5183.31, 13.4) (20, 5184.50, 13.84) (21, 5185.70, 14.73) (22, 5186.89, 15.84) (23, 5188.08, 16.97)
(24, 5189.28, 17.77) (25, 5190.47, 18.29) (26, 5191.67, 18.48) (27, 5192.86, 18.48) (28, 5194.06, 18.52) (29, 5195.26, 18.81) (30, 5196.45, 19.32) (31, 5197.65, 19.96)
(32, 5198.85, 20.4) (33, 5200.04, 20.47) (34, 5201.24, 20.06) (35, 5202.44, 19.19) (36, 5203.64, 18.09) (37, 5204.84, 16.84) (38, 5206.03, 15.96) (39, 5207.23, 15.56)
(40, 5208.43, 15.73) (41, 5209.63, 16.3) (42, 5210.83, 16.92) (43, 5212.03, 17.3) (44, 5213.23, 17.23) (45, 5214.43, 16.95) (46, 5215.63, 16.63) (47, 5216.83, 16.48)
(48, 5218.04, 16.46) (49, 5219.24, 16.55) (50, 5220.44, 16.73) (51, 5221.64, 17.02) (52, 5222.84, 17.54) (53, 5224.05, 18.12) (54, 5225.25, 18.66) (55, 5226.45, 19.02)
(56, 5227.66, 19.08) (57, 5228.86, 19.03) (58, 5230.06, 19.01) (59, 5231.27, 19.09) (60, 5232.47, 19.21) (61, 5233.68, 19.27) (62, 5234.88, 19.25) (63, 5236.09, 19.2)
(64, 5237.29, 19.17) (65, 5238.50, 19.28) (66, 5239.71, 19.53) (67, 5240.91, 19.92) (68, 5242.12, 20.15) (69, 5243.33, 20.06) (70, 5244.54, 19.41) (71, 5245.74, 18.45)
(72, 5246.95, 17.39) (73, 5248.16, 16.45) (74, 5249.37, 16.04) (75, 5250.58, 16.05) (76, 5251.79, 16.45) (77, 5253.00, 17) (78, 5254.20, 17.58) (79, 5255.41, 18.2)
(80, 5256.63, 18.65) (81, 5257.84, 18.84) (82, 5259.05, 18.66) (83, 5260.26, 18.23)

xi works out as -6.09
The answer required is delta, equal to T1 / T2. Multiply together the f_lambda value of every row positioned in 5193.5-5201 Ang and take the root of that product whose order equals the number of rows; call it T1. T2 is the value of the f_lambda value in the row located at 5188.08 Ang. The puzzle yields 1.15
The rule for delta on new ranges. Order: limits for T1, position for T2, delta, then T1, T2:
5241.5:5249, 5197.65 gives 0.93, 18.6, 19.96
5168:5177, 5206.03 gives 0.98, 15.6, 15.96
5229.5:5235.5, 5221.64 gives 1.13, 19.2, 17.02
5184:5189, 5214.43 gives 0.90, 15.3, 16.95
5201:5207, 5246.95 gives 1.03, 18.0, 17.39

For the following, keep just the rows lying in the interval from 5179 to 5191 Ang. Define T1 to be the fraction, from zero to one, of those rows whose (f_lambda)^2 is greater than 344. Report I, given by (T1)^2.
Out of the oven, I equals 0.00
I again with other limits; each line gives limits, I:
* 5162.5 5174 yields 0.00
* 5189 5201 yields 0.25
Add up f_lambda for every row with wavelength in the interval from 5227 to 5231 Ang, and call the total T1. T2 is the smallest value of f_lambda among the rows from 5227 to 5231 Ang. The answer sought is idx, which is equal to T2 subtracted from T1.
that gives 38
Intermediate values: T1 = 57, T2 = 19.01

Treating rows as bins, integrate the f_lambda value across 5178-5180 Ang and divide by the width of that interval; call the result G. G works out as 15.7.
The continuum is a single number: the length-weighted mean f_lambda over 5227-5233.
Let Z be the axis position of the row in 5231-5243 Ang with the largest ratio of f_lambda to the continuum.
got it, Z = 5242.12 Ang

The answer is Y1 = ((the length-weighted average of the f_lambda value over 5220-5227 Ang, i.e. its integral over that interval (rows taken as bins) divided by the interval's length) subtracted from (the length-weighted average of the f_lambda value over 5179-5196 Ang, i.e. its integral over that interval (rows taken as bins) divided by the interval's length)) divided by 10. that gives -0.15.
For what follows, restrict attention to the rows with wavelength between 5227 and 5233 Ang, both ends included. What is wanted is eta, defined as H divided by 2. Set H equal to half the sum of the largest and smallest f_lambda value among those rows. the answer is 9.6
